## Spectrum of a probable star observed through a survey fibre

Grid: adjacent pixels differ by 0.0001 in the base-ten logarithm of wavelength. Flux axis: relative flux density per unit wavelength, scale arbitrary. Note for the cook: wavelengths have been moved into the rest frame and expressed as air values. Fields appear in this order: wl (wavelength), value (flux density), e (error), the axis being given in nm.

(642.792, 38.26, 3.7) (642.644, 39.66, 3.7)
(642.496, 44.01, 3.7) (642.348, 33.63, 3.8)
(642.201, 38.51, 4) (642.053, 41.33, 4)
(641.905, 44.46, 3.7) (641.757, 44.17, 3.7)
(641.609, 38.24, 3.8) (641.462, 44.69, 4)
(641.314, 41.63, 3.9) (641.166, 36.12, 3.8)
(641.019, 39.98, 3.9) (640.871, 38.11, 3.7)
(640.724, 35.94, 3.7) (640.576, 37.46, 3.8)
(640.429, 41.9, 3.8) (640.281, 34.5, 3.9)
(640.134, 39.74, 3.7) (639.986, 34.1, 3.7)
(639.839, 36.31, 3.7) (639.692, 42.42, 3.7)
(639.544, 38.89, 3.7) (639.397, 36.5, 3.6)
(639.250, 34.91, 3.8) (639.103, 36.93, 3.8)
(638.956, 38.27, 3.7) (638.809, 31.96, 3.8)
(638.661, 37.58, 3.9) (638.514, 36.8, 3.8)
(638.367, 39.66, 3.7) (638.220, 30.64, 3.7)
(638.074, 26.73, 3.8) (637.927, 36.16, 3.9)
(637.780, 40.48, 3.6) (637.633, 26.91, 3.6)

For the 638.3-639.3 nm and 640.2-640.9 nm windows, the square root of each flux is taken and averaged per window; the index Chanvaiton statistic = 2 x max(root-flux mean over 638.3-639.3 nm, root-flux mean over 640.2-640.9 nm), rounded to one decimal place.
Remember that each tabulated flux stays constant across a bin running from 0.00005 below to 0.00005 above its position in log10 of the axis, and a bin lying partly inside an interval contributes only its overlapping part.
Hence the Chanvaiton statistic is 12.3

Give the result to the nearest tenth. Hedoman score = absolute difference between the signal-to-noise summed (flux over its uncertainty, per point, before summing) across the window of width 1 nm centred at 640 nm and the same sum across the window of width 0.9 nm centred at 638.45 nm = 17.9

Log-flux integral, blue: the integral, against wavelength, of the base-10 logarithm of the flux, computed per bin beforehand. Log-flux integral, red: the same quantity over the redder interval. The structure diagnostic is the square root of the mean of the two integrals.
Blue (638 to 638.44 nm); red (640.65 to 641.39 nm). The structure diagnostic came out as 0.96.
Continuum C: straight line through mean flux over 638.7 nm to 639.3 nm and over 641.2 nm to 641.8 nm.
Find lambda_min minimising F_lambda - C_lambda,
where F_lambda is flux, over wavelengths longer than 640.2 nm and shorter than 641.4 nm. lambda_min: 641.166 nm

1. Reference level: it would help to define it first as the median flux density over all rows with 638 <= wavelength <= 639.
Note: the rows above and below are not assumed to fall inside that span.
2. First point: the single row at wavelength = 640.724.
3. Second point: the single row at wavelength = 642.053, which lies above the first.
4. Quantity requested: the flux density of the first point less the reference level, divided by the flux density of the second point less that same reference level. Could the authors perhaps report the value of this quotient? -0.2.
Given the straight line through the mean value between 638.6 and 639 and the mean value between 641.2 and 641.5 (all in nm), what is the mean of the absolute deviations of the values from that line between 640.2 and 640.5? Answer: 3.5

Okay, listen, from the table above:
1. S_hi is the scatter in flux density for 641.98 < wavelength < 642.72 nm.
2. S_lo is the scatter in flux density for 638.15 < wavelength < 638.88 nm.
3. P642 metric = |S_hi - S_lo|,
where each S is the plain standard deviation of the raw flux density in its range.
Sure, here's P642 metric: 0.01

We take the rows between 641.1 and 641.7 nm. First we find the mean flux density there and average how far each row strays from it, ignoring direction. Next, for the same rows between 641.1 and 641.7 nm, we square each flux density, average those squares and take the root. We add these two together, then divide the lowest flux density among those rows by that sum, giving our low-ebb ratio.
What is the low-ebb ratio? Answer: 0.834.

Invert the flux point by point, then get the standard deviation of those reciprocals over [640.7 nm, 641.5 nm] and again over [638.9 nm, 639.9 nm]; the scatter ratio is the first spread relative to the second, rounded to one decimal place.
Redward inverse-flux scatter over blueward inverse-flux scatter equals 1.3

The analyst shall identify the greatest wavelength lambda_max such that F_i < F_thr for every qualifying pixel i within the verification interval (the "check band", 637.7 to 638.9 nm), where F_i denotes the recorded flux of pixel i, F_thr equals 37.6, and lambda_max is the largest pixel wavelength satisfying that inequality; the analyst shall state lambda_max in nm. 638.809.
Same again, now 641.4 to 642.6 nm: 642.348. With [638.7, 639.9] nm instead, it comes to 639.839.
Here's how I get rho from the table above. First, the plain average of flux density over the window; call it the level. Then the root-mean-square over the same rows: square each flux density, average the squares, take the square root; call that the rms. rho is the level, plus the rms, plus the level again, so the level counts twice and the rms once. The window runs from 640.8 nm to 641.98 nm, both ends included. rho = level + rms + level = 123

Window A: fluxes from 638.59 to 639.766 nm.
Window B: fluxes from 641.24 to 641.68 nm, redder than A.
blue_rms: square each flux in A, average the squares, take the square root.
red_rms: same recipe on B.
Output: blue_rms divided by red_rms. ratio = 0.90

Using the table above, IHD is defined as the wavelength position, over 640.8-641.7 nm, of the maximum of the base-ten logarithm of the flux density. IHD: 641.462 nm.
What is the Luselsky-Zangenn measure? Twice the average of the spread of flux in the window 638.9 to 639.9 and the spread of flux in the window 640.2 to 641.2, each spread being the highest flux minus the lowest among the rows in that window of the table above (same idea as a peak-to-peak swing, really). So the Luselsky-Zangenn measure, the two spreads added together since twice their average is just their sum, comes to 15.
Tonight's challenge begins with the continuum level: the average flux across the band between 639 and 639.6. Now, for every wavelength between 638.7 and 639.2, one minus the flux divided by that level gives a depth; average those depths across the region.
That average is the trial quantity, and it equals 0.03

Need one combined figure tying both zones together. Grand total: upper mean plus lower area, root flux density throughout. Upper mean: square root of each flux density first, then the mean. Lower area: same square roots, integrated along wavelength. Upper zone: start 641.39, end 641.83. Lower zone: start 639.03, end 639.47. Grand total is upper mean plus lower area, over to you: 9.2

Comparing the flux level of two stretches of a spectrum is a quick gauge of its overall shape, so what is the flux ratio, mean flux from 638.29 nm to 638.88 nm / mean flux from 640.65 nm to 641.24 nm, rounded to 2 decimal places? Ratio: 0.97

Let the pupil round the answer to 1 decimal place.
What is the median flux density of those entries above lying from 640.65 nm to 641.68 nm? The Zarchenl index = 38.2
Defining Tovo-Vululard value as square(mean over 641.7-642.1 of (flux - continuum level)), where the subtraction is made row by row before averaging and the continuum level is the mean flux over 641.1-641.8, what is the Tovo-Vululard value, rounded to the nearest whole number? 6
